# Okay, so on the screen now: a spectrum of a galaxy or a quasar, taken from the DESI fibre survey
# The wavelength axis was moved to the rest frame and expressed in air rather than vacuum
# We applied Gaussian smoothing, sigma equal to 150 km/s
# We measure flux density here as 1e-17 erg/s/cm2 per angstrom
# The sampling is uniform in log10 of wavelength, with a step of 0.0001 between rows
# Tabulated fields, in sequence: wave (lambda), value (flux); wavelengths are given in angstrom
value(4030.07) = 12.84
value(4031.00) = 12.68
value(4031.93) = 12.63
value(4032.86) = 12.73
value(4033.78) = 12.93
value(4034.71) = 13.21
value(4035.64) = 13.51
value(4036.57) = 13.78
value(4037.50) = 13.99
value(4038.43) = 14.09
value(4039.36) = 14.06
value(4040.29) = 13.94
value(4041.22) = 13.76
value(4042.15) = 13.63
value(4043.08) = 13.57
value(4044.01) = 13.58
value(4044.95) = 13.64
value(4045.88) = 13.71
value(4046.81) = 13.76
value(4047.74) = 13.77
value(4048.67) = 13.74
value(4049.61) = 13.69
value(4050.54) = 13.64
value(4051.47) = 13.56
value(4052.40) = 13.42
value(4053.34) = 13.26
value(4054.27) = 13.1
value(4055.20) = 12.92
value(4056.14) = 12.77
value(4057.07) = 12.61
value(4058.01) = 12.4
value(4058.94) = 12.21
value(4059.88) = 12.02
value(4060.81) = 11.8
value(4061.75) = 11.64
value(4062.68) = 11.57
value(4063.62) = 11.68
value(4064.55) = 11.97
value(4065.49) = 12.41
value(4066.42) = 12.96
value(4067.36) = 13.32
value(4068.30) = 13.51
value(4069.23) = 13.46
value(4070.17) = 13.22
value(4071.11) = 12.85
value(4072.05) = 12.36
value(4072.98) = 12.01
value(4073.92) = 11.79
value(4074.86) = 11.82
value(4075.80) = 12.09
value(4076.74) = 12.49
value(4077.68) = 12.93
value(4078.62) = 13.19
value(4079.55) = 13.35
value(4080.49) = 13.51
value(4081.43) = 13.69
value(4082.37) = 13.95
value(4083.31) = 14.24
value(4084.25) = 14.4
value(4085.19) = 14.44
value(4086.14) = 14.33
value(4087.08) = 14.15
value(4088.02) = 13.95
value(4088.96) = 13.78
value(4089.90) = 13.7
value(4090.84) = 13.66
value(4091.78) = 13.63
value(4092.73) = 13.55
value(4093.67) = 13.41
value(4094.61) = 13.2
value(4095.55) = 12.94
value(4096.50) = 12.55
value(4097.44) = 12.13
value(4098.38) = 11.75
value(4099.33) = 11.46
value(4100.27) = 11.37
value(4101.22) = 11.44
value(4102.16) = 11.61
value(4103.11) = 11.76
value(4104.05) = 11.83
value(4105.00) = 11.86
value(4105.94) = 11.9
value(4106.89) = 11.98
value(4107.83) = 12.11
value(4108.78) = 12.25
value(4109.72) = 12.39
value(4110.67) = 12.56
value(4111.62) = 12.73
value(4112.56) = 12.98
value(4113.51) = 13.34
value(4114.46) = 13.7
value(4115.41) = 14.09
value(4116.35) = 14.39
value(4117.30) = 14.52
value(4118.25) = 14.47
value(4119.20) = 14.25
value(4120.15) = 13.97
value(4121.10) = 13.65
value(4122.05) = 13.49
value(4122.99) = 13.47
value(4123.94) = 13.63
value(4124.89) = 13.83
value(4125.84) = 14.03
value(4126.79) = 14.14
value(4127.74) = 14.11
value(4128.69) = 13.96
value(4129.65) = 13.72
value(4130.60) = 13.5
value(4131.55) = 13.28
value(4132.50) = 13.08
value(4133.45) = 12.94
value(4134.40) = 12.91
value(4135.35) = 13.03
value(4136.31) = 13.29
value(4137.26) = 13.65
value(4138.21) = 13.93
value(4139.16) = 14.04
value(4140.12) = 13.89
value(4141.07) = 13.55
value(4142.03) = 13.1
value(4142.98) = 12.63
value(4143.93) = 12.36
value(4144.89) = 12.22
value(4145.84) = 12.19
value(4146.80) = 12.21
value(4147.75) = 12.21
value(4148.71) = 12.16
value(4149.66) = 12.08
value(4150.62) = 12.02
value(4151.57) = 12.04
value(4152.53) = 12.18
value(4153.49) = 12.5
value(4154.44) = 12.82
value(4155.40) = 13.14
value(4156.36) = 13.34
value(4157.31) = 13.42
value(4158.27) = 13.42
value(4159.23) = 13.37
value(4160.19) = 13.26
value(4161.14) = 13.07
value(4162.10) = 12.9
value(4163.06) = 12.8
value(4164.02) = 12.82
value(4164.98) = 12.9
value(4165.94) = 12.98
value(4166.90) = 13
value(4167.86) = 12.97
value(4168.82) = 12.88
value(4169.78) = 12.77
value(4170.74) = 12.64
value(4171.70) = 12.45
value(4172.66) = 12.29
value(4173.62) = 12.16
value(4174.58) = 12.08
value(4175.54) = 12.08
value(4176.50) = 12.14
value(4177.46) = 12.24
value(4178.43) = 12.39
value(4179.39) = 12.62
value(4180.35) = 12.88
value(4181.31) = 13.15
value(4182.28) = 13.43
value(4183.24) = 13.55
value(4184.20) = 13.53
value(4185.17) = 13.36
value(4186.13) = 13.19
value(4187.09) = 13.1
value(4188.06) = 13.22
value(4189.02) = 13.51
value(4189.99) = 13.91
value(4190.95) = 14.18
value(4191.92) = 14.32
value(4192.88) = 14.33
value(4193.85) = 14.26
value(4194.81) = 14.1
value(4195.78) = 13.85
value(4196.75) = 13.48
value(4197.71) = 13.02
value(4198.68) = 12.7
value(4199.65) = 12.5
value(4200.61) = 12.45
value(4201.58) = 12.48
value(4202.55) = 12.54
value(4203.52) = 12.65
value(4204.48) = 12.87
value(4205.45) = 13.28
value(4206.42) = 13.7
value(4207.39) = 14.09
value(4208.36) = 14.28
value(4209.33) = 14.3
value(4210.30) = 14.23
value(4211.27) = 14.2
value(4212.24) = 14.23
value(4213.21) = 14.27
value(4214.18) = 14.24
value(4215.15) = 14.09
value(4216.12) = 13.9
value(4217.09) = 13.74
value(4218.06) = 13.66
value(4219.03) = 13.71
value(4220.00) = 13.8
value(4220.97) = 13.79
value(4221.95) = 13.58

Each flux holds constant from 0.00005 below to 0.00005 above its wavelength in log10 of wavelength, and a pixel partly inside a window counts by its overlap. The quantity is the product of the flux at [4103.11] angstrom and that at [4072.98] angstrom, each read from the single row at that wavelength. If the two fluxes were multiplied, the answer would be 141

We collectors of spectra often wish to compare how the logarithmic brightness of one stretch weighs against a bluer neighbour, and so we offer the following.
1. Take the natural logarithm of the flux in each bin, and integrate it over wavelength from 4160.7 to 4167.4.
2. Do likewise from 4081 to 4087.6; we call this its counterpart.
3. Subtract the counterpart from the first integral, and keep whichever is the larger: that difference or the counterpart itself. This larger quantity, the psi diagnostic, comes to 17.5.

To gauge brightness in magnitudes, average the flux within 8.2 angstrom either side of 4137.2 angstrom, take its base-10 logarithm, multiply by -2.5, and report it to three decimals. -2.805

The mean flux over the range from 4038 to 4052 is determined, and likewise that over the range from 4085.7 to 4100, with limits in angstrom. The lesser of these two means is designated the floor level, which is 13.2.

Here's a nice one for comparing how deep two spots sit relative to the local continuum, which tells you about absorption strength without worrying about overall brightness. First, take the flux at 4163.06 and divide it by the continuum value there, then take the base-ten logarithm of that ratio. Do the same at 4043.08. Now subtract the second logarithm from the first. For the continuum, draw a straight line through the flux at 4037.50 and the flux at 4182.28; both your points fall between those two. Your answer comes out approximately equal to -0.01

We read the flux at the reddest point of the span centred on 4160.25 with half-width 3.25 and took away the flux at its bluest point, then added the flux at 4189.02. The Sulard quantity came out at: 12.9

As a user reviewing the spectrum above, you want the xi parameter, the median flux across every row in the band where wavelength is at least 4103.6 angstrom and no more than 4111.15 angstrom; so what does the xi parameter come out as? 12.0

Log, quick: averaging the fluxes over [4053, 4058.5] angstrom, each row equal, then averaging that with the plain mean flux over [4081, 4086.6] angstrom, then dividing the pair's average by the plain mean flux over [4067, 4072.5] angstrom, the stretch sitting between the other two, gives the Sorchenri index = 1.03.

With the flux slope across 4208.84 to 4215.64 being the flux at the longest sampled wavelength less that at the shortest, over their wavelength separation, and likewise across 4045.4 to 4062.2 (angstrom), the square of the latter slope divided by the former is -0.5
